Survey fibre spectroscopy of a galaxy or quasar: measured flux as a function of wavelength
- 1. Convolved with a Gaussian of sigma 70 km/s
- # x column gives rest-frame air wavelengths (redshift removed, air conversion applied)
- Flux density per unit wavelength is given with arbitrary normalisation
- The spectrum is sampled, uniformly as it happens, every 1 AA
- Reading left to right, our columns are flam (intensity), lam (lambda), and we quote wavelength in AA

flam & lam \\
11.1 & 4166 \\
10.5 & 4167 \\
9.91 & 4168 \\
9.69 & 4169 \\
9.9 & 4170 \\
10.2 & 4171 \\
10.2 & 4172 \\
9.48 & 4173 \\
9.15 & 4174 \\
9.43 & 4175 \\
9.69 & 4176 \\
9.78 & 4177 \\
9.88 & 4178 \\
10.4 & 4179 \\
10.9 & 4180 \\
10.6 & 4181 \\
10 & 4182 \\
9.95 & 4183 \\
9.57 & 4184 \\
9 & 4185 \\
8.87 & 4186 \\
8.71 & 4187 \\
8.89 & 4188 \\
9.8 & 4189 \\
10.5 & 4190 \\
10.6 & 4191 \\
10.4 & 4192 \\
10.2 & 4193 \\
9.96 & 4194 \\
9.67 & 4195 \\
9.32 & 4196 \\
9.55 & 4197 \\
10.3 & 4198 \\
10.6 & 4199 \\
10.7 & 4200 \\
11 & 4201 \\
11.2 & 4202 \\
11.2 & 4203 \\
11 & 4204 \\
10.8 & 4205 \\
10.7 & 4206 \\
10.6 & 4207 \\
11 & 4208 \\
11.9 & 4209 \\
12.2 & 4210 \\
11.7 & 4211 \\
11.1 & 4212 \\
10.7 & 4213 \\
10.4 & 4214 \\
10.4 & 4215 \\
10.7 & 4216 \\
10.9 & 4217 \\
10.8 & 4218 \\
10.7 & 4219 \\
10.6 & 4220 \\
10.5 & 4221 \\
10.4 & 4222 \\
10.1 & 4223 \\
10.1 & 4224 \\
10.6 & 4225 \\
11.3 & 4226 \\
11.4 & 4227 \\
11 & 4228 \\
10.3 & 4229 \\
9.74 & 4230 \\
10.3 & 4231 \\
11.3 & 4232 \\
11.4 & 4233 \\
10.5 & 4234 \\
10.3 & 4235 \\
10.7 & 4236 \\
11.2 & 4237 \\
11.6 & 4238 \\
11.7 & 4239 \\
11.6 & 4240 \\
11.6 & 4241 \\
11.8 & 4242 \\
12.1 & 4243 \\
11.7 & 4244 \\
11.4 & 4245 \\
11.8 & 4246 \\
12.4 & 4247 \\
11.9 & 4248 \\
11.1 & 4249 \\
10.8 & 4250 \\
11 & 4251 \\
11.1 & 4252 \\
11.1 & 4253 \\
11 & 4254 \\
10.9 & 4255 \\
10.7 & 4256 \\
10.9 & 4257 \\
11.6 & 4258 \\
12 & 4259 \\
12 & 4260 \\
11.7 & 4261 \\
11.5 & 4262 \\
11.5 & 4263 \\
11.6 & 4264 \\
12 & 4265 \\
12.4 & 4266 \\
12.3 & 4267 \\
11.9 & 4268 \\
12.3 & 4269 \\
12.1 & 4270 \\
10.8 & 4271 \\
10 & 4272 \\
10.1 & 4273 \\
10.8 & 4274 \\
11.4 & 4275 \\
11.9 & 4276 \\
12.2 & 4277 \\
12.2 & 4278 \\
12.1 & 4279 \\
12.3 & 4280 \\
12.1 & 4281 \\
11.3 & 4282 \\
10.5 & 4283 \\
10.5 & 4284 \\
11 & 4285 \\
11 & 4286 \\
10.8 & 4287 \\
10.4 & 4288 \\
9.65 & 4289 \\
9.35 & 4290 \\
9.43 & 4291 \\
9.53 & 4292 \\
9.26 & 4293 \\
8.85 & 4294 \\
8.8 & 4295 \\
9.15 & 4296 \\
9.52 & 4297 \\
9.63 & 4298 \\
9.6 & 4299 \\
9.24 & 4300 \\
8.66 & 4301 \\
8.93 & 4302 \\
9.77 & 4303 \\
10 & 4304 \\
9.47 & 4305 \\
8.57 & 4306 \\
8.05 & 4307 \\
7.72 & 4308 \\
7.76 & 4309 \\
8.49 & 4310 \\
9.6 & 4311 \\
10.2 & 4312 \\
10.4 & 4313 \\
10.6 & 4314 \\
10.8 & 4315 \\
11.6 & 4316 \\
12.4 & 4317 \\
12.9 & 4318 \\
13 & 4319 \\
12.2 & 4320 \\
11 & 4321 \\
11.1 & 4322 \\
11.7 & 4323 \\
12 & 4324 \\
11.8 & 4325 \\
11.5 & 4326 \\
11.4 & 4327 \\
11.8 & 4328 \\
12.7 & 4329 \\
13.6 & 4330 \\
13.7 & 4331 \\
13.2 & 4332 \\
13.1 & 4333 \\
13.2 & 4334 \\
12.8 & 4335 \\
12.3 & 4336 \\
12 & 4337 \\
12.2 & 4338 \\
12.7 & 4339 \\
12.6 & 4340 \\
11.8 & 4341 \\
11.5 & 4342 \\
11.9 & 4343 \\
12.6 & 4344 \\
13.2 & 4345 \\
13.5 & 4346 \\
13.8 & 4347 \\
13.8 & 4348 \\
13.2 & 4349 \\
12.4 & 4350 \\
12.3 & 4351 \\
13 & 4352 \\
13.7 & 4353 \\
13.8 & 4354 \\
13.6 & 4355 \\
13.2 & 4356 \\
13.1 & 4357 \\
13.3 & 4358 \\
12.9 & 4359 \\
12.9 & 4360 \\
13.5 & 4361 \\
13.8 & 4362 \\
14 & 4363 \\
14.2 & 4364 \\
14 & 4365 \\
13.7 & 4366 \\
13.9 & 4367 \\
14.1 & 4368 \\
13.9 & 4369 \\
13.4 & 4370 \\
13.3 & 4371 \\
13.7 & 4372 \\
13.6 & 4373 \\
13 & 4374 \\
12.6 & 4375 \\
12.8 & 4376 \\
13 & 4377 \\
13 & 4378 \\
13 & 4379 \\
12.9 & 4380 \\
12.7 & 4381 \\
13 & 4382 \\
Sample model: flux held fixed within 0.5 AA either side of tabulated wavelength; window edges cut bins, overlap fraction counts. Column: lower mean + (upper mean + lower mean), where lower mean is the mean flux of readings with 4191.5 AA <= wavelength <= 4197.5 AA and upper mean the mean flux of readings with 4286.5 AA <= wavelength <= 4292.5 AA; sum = 29.6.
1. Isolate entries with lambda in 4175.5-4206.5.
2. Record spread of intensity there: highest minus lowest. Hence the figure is 2.5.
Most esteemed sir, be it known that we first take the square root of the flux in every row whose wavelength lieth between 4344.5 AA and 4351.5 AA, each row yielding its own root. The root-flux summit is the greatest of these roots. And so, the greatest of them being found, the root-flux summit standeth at 3.71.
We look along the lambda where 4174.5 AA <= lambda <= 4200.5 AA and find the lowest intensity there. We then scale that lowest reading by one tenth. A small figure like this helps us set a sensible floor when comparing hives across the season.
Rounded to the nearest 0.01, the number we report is 0.87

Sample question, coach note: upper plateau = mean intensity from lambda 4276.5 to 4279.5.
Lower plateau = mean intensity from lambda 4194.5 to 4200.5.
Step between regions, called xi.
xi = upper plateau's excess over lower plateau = 2.1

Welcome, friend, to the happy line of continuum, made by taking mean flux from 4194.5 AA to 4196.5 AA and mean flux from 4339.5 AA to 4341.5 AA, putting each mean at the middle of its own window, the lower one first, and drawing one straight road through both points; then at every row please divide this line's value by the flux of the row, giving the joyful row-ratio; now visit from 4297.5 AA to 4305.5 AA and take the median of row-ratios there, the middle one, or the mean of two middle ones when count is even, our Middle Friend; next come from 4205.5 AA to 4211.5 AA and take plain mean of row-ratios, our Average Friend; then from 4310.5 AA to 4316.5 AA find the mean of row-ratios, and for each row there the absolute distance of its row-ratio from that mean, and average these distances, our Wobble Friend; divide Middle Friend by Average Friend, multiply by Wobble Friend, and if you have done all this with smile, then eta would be 0.065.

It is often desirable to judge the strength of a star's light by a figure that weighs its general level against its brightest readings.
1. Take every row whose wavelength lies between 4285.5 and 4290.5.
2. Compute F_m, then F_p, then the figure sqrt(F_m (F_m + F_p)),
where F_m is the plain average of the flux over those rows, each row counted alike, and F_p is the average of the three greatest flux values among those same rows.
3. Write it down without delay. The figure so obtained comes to 15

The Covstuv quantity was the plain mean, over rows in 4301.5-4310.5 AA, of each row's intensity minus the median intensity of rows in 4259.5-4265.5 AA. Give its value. -2.9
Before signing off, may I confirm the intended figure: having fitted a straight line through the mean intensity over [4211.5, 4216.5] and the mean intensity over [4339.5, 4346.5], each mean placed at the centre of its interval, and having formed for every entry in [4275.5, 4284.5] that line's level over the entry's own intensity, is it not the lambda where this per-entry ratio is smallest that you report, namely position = 4280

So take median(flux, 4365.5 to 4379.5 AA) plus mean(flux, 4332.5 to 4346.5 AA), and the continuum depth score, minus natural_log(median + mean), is -3.25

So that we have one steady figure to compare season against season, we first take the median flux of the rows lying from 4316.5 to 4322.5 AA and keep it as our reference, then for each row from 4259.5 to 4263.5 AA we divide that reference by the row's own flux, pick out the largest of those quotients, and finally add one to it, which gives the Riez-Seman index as 2.07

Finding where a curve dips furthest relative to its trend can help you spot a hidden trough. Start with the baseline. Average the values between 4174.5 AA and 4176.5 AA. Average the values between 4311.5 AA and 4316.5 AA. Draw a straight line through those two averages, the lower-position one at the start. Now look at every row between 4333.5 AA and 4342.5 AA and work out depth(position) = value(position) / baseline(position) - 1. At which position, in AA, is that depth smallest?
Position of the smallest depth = 4342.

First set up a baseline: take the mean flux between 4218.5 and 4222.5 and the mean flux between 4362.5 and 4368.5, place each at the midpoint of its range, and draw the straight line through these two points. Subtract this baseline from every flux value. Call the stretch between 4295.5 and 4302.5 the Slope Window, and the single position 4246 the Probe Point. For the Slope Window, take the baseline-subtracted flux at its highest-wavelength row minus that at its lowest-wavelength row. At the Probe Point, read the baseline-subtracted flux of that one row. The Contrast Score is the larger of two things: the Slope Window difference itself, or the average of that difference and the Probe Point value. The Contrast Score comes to 0.14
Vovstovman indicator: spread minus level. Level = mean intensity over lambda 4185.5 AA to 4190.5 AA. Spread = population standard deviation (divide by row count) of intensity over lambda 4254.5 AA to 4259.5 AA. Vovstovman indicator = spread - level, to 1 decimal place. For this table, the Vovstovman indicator -8.9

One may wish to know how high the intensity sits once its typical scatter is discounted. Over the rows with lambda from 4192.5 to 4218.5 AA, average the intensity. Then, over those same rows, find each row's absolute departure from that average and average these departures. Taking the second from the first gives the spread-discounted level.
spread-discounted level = 10.2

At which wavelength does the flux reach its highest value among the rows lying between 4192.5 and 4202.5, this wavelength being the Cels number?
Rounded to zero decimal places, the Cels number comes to 4202 AA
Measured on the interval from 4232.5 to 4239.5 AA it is 4239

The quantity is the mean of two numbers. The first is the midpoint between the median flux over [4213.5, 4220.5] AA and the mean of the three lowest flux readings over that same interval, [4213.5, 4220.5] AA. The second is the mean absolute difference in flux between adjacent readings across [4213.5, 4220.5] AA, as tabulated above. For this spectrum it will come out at 5.4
